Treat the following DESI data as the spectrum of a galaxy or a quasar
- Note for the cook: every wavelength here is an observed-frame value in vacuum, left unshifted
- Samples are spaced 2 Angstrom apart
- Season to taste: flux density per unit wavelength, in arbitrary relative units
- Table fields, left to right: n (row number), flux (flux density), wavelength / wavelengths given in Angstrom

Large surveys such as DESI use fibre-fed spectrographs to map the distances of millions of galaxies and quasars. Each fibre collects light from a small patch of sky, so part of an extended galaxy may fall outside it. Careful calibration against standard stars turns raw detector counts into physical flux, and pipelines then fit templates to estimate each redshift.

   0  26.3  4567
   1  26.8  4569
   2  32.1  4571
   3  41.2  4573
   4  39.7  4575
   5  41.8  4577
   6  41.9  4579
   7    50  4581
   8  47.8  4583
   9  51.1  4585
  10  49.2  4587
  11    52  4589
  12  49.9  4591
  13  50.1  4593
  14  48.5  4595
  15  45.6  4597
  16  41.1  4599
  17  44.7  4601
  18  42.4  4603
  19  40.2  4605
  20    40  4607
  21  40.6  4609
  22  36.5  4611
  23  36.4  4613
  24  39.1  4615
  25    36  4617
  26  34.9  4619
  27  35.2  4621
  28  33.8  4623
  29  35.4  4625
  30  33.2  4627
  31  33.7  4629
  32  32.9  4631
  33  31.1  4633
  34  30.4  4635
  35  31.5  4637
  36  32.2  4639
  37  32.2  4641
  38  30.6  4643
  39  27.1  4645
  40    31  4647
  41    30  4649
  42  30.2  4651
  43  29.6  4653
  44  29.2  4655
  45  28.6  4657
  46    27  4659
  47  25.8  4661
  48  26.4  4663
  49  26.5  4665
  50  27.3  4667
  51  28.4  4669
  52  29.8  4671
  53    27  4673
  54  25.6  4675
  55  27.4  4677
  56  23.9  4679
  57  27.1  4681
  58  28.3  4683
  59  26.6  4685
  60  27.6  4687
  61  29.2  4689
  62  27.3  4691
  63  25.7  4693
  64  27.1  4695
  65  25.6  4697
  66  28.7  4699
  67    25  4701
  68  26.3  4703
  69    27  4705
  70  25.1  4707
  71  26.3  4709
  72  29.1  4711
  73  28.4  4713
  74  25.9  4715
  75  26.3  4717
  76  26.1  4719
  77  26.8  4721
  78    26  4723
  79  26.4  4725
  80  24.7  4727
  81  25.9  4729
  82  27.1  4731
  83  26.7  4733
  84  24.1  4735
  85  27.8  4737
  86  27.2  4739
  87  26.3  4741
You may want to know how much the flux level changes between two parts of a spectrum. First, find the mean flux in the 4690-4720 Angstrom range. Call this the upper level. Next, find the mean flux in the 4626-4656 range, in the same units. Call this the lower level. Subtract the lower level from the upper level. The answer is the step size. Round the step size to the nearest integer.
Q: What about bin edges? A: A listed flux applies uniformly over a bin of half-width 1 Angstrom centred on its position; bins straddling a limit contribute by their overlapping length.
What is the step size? -4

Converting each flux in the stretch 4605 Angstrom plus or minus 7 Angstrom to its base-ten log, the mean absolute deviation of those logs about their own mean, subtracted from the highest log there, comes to 1.63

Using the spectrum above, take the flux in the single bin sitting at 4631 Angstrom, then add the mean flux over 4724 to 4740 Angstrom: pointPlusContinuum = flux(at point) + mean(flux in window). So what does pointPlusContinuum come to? 59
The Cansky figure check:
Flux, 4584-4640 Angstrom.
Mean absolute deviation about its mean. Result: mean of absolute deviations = 5.8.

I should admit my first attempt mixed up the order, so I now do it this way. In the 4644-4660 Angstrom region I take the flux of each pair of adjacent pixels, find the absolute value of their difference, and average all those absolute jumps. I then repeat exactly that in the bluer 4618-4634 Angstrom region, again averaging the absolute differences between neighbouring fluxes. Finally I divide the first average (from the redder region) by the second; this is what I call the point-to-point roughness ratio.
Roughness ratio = 1.0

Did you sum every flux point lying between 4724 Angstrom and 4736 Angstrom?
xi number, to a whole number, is 155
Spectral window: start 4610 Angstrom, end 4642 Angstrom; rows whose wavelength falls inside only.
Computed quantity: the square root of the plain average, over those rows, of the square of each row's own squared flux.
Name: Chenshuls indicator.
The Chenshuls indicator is 1174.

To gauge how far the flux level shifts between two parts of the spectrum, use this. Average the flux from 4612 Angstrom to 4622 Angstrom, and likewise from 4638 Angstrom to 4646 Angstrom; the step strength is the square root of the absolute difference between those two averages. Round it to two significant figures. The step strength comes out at 2.4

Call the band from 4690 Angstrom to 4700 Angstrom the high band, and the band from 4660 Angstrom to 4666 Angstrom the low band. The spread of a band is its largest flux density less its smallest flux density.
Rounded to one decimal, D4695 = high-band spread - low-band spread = 2.4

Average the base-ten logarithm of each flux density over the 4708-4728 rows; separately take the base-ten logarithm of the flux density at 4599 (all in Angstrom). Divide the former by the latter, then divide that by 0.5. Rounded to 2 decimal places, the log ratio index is 1.77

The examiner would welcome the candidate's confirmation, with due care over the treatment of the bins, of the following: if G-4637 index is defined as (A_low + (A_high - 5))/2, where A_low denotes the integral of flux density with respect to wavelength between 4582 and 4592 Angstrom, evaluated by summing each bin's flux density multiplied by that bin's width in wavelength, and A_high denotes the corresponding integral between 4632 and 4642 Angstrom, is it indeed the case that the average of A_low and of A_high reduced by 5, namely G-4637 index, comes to 405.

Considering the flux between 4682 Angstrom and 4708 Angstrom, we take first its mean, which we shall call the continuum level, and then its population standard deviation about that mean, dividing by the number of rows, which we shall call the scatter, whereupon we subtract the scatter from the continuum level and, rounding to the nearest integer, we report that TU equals 26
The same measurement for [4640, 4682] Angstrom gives 26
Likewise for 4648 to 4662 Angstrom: 27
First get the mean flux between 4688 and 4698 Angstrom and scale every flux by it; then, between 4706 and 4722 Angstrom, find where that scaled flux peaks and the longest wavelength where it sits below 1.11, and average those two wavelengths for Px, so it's 4716 Angstrom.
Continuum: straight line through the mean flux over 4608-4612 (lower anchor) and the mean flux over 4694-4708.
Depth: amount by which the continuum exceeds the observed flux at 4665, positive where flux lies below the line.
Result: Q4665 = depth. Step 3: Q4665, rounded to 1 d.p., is 4.7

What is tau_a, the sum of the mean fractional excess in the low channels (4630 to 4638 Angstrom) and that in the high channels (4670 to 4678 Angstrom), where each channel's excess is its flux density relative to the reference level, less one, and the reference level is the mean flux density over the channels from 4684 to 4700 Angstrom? 0.16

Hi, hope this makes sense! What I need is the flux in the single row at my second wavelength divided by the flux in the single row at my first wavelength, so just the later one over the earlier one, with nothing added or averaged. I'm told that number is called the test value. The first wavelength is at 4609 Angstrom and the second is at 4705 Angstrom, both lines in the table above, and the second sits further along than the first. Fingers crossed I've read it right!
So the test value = 0.67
